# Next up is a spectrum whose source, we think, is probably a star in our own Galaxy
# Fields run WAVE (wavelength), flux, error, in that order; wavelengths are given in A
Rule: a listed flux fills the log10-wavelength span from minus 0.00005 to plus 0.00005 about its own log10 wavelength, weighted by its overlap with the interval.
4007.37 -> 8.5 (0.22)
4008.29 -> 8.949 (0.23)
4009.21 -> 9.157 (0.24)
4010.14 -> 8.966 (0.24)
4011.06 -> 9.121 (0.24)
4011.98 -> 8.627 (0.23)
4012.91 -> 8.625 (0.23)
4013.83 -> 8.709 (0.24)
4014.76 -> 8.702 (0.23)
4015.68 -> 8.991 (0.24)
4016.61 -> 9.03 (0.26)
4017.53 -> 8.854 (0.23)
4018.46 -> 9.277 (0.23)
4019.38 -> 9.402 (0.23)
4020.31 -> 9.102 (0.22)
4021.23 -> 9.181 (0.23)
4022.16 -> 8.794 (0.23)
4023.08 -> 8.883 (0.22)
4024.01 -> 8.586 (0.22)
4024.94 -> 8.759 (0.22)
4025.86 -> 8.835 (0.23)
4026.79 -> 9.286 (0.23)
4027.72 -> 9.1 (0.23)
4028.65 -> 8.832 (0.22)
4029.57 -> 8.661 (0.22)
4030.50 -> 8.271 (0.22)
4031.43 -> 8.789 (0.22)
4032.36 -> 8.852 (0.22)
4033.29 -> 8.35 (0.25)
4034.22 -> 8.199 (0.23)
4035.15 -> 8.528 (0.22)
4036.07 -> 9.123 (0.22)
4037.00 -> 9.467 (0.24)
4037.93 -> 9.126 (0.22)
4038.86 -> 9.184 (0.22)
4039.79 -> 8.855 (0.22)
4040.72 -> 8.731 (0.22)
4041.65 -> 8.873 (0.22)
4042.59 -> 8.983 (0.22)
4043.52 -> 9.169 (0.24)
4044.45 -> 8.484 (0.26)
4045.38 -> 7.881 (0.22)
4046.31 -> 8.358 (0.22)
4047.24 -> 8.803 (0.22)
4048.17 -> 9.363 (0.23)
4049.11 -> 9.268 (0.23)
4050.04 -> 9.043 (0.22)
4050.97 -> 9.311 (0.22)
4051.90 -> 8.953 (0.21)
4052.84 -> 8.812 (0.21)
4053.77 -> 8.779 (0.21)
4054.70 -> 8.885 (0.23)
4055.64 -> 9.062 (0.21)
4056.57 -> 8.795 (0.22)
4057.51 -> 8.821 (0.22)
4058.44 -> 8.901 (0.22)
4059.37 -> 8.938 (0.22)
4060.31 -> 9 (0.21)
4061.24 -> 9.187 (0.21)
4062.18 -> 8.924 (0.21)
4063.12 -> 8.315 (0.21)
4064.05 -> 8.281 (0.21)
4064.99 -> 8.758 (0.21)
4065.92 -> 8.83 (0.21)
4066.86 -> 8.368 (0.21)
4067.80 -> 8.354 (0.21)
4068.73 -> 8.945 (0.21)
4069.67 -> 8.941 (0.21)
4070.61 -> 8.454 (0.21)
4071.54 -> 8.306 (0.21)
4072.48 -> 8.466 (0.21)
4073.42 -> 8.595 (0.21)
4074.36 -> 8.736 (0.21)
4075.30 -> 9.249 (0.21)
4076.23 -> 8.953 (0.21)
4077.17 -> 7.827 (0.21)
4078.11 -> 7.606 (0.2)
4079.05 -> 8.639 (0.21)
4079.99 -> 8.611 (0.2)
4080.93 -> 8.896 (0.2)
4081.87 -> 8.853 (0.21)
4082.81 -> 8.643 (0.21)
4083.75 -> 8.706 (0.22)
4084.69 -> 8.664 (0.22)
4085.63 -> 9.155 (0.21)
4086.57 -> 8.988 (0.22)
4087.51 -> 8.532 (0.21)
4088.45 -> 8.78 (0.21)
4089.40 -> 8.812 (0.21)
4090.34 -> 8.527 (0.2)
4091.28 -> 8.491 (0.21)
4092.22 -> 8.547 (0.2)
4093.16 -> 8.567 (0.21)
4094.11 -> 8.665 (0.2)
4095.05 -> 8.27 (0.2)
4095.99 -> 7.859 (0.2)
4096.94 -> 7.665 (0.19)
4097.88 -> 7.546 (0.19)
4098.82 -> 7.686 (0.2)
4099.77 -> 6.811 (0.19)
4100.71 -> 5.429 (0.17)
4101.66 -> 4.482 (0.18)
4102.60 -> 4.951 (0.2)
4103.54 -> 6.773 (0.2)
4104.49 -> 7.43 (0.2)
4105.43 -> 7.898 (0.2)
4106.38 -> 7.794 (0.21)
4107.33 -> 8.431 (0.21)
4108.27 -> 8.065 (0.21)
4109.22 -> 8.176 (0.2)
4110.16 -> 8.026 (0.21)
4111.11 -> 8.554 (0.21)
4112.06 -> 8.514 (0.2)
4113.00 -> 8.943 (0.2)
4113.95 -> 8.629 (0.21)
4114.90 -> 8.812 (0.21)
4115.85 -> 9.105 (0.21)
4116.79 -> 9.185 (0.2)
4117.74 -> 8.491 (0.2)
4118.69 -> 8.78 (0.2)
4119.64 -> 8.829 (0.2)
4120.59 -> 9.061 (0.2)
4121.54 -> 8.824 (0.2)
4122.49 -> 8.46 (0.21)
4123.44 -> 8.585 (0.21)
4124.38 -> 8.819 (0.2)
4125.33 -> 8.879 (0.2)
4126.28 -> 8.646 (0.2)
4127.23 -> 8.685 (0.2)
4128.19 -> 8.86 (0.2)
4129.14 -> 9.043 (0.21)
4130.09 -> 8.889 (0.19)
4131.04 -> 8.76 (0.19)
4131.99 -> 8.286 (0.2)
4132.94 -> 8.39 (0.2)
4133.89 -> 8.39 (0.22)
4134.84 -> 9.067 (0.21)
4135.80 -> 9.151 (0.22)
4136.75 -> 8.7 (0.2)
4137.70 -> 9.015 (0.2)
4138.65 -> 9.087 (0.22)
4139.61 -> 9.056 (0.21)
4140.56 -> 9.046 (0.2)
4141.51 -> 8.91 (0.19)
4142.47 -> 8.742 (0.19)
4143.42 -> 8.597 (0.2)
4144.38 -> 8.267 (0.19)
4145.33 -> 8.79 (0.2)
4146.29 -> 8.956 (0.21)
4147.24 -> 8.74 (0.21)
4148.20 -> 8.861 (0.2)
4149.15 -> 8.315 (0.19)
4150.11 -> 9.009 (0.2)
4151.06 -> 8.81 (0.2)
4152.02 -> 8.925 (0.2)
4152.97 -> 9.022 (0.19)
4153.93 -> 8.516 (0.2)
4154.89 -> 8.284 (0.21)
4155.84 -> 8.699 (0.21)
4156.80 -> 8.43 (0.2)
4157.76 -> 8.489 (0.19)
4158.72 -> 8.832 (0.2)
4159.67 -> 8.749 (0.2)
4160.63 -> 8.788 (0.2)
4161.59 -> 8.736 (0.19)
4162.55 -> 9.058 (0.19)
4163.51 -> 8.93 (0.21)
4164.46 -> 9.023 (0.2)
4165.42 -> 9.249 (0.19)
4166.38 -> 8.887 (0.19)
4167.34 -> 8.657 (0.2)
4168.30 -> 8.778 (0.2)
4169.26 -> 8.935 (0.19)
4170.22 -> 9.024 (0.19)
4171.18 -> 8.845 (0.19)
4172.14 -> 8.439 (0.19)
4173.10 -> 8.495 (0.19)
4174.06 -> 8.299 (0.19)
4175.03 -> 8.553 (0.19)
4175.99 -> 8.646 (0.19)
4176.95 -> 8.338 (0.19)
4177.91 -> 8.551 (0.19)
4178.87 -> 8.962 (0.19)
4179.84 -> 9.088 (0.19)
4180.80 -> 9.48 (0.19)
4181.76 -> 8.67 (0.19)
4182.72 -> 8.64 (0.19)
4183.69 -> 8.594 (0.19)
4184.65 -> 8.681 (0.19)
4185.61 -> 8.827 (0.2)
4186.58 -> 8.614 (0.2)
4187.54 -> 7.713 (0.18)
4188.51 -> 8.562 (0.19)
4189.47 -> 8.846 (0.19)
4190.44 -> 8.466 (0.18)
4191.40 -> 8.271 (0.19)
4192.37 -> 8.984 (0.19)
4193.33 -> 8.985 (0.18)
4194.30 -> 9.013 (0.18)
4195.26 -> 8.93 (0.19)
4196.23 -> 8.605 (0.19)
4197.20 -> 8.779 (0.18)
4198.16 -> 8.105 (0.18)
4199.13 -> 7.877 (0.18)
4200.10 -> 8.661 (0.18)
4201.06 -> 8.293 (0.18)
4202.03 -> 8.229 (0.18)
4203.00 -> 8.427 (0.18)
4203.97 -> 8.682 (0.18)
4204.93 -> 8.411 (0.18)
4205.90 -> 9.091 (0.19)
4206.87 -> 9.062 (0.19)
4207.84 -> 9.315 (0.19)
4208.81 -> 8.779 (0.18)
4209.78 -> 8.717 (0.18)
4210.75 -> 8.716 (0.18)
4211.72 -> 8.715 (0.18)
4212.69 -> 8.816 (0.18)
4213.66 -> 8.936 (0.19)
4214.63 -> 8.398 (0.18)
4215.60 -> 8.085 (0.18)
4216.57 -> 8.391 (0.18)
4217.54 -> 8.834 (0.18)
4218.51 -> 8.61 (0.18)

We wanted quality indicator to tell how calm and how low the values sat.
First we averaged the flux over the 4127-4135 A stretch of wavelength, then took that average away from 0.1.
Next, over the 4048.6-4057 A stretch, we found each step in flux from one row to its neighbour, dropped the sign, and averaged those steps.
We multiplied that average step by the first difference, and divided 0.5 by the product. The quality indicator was -0.30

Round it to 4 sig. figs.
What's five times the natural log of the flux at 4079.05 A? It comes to 10.78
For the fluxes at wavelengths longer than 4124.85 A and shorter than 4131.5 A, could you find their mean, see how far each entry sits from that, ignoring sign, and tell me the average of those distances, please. 0.11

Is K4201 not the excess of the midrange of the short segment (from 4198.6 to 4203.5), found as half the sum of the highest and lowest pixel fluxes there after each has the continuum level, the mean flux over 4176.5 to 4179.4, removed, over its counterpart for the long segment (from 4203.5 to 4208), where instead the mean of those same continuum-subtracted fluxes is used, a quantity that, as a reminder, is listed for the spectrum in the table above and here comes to -0.6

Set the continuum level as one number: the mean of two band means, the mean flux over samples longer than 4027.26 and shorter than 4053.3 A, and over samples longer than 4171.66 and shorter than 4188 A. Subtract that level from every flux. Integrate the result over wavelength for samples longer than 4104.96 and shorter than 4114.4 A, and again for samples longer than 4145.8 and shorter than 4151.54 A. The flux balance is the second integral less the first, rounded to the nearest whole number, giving 4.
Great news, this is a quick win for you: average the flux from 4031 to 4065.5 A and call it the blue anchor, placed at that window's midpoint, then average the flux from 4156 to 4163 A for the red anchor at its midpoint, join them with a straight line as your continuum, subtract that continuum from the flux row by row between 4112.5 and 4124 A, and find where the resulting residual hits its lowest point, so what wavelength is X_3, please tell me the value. 4122.49 A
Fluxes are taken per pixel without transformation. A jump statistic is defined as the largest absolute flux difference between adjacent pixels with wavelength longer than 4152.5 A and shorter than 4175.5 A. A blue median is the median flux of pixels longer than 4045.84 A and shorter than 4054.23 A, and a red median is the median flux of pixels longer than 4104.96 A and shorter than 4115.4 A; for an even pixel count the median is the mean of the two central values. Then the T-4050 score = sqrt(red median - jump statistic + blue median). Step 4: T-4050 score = 4.11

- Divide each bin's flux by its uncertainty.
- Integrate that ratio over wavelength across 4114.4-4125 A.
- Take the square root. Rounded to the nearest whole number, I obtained 21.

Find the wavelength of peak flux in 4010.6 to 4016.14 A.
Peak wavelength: 4011.06 A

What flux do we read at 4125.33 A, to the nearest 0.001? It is 8.879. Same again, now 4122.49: 8.460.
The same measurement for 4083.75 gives 8.706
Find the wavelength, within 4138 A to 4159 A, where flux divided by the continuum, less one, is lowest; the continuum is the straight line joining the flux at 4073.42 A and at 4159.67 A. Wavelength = 4154.89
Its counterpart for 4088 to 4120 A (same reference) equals 4101.66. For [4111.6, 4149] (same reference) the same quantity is 4144.38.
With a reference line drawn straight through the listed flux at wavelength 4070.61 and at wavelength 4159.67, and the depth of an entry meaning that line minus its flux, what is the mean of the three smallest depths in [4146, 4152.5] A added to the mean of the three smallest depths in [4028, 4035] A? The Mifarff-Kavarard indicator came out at -0.75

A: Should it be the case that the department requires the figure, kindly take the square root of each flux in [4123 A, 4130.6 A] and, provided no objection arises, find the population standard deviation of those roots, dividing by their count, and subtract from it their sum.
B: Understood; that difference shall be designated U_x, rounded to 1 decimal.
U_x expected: -23.7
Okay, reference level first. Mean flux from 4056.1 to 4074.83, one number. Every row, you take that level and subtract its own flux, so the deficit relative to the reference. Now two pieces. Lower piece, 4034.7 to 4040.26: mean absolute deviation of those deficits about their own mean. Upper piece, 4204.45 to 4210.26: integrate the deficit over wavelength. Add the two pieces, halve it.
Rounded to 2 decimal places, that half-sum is -0.46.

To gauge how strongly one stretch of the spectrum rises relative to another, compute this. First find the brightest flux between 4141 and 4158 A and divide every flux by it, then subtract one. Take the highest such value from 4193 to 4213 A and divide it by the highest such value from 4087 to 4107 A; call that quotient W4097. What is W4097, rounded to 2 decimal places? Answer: -1.40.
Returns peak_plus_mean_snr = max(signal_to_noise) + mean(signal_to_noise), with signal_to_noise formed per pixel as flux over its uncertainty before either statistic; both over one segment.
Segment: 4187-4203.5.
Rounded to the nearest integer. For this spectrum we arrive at 96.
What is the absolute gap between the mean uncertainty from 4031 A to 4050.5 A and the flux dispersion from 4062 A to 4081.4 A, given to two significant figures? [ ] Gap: 0.16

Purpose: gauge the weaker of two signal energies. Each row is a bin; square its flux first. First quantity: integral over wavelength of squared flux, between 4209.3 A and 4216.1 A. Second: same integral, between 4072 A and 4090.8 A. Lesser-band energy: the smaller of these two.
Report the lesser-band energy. 506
